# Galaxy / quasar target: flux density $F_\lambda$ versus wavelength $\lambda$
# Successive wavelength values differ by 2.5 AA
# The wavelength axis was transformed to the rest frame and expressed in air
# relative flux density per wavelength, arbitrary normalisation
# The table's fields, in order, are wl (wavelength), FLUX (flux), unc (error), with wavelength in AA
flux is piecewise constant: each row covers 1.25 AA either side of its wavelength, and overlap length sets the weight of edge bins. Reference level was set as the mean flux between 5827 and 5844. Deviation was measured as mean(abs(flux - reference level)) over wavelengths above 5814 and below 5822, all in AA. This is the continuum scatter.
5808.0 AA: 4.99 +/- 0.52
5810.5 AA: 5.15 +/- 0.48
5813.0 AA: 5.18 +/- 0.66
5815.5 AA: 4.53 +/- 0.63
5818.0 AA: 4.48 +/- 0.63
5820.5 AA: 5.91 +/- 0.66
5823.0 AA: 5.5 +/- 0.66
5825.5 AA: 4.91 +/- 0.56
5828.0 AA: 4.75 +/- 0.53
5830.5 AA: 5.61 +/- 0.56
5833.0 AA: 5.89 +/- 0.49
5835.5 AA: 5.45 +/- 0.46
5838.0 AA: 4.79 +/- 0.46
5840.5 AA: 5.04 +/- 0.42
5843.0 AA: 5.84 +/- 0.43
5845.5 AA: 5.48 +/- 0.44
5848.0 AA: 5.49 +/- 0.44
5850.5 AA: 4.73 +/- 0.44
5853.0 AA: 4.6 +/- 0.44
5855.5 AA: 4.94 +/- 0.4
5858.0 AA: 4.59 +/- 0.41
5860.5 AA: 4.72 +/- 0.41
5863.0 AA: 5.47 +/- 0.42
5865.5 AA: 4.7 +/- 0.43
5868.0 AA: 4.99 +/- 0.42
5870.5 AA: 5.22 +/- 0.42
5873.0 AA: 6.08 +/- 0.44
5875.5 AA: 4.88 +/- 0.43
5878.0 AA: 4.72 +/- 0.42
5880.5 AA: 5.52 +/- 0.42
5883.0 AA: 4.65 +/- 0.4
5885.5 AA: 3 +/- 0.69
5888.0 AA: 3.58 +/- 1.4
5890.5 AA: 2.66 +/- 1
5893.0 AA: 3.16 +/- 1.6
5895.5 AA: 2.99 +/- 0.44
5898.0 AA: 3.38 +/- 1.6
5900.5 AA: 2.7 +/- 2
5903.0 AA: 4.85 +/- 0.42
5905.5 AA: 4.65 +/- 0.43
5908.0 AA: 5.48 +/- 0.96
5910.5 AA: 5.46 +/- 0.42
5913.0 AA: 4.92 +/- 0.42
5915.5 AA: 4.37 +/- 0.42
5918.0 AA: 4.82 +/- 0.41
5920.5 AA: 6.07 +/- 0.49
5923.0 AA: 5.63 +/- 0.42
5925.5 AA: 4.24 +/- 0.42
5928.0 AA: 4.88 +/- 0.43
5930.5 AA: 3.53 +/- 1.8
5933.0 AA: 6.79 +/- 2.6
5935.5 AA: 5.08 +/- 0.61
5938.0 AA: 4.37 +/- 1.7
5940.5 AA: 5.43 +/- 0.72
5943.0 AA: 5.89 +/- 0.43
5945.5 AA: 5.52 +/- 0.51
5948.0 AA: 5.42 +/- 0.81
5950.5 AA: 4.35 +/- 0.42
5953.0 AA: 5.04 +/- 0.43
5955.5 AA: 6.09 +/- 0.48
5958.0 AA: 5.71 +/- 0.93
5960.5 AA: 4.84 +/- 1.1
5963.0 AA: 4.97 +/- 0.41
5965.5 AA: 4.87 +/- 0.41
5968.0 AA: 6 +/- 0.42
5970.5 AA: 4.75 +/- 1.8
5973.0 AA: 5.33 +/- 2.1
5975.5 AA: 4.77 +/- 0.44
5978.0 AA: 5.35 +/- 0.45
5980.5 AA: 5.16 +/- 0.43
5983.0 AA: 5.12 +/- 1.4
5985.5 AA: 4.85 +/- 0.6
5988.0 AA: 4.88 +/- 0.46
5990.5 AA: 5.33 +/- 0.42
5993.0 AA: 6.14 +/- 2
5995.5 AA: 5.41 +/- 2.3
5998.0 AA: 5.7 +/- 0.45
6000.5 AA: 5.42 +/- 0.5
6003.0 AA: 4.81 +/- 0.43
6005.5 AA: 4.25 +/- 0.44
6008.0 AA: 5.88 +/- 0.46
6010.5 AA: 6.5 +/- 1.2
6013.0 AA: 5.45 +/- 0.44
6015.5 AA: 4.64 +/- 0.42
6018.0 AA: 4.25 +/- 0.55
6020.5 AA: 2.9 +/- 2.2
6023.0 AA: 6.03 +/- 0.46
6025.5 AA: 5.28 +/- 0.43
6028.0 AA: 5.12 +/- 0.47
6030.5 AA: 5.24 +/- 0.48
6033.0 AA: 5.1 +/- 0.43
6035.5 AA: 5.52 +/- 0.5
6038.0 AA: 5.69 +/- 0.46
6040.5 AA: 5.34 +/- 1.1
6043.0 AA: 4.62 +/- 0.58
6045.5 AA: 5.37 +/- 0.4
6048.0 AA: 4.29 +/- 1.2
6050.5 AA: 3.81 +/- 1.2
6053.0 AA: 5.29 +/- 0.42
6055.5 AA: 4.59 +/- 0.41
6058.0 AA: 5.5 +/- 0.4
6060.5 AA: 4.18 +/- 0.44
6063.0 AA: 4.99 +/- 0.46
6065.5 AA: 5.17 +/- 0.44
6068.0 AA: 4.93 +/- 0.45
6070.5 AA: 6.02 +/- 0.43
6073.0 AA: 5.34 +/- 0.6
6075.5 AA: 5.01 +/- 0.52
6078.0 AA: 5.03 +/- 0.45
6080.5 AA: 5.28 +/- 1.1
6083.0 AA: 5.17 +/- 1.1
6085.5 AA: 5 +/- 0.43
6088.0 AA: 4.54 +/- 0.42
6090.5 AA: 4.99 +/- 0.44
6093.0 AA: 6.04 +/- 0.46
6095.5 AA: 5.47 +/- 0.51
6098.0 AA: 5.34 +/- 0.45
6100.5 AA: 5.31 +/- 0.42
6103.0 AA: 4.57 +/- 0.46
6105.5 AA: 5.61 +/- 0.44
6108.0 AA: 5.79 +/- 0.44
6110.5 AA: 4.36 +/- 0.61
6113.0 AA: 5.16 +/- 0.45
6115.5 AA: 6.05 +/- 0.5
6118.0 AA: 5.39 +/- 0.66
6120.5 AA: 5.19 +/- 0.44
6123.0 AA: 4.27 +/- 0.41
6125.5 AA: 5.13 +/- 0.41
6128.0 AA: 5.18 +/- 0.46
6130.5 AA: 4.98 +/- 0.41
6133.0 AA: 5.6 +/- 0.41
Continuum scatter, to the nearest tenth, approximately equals 0.7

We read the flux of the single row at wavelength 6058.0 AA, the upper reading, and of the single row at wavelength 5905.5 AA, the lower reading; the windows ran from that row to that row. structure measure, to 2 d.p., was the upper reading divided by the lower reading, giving 1.18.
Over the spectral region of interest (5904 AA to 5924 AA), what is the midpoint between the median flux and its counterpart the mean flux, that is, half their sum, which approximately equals 5.18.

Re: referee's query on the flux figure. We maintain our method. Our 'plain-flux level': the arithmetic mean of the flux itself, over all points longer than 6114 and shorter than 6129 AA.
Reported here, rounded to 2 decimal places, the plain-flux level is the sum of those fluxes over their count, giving 5.20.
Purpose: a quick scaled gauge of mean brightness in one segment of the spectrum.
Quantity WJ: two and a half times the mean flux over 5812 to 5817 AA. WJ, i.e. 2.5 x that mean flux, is 12.1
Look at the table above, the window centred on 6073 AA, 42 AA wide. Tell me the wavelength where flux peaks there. 6093.0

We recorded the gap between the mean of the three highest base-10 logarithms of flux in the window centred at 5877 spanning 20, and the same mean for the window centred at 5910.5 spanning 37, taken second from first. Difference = -0.010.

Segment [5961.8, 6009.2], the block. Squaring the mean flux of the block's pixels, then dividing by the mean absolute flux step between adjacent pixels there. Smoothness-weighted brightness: 48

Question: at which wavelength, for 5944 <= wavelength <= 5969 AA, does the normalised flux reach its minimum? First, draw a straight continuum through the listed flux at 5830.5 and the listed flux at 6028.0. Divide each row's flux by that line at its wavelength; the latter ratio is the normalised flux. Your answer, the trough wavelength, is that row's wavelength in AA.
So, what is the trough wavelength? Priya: 5950.5 AA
